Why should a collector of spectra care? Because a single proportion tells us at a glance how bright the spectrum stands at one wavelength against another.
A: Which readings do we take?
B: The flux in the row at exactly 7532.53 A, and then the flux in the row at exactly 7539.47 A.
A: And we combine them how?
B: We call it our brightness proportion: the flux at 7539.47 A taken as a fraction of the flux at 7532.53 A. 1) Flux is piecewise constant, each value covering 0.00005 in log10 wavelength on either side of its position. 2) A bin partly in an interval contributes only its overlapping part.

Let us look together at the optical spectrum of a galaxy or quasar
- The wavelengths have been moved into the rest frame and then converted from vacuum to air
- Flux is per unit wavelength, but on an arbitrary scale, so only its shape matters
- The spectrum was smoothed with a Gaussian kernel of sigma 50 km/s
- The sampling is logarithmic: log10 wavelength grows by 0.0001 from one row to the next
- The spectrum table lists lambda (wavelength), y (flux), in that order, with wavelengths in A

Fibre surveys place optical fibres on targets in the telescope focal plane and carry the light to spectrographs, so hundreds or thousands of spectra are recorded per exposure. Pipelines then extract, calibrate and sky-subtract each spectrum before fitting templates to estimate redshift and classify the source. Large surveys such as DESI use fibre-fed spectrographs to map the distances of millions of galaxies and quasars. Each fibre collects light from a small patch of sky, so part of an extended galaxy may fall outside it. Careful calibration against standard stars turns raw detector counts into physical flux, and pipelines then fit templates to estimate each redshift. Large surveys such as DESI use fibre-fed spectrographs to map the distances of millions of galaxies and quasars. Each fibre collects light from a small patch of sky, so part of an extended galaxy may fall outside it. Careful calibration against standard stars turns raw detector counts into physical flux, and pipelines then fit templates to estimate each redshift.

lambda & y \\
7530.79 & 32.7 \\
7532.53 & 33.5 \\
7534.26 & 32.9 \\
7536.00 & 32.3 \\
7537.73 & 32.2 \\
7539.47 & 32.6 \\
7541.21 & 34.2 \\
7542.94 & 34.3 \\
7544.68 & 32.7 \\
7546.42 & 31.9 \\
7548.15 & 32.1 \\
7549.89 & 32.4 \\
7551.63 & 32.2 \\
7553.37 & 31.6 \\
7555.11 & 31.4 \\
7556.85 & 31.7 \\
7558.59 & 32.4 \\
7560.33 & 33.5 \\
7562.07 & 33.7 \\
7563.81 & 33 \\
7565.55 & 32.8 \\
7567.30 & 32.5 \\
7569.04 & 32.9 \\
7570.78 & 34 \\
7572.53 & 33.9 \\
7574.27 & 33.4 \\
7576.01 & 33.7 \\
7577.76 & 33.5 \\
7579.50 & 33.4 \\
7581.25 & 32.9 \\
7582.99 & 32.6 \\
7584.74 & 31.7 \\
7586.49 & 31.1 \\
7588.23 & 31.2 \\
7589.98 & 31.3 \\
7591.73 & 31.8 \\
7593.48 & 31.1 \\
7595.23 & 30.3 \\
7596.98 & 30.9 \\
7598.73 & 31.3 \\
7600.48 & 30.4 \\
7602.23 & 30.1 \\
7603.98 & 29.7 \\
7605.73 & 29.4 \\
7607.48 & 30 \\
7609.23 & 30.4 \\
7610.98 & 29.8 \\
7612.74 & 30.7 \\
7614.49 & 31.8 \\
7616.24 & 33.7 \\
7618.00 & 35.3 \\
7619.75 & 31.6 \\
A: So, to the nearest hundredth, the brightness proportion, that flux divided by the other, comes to 0.97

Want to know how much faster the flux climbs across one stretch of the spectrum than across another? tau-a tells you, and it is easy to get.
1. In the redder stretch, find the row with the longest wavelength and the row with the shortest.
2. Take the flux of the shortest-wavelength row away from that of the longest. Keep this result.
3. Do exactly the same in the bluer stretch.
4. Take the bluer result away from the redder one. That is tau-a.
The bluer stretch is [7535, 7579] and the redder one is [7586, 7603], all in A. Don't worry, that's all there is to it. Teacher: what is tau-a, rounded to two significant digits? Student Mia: -2.2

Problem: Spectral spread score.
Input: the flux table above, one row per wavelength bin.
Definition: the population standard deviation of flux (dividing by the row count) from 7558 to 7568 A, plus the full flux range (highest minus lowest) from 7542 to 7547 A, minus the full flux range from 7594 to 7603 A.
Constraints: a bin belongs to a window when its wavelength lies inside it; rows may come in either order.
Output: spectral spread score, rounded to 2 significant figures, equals 1.7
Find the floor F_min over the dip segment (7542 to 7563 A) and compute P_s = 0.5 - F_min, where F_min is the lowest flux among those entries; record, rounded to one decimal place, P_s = -30.9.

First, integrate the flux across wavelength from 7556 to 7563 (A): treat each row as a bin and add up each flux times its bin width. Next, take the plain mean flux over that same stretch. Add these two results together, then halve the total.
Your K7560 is 131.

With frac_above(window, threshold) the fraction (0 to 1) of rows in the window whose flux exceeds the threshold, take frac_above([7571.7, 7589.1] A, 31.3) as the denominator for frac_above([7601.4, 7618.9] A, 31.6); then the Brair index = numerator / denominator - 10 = -9.6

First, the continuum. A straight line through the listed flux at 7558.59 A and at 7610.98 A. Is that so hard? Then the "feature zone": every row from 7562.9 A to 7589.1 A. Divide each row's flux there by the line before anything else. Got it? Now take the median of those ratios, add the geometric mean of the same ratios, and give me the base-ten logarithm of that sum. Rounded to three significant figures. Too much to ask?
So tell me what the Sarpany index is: 0.319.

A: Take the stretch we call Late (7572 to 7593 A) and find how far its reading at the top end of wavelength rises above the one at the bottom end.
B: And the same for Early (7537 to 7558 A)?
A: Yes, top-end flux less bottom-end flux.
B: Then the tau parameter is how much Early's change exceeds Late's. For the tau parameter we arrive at 1.6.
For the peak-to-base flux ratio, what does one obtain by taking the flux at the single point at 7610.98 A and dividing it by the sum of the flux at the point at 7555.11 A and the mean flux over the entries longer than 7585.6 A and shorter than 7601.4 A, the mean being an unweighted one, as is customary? 0.477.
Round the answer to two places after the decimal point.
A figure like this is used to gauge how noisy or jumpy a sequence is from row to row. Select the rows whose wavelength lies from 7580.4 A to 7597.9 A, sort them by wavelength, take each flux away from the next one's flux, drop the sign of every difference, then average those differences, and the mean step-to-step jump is 0.51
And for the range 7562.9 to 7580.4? 0.36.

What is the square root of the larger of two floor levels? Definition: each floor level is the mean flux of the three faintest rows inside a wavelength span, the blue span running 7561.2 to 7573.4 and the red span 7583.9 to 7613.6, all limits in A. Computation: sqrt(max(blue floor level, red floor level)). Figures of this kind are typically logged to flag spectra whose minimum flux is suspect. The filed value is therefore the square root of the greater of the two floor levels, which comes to 5.72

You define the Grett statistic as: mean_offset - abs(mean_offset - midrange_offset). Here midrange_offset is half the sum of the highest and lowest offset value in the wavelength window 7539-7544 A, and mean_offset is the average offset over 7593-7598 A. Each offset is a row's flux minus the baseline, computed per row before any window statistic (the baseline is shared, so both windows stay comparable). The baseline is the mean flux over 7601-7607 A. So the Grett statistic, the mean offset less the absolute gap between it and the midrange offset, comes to -2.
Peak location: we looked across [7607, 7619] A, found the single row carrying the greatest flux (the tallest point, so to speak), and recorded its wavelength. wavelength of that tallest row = 7618.00 A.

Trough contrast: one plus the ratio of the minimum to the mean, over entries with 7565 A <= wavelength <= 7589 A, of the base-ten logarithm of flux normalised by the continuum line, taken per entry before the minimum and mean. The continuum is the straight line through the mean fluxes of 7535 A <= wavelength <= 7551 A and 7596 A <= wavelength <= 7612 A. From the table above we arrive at 1.1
